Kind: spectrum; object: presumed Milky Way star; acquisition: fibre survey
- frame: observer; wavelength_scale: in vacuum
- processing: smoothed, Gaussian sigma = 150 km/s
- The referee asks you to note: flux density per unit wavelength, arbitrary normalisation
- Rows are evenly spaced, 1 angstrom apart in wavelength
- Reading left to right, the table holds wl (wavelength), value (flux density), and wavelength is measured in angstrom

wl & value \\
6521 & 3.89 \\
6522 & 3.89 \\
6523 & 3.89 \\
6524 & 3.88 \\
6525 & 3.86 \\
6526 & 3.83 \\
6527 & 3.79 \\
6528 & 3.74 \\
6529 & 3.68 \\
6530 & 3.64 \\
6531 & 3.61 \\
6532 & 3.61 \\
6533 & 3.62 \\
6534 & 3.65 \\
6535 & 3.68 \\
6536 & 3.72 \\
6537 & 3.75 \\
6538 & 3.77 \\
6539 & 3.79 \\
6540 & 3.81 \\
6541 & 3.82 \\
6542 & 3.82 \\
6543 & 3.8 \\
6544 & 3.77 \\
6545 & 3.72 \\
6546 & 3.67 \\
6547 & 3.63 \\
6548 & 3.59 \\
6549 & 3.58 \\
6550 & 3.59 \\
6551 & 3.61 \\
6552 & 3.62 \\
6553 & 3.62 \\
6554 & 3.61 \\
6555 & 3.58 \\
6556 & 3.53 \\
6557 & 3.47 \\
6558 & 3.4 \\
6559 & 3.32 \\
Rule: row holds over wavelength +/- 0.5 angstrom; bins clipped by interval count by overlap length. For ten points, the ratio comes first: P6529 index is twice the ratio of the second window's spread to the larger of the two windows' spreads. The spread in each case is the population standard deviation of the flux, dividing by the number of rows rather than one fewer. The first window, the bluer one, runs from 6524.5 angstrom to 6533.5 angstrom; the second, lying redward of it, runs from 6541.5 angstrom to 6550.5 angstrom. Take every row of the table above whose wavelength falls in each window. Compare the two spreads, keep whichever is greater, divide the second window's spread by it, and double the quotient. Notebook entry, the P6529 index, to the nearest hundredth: 1.92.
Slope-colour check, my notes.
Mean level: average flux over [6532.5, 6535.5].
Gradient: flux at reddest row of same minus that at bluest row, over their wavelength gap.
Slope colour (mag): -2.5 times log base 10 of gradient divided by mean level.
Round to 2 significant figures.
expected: 5.2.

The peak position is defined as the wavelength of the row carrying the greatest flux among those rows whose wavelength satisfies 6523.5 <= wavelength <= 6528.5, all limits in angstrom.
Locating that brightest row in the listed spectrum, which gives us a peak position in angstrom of 6524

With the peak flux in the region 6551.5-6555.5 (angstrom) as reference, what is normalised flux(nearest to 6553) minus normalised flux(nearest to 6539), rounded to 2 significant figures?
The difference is -0.047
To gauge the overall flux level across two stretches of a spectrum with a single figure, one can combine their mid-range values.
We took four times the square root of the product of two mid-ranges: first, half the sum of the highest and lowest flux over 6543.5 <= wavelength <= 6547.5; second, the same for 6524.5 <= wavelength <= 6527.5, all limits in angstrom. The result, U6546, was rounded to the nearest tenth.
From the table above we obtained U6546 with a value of 15.0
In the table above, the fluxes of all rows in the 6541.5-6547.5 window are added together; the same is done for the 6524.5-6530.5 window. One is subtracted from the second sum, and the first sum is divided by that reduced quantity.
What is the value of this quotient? 1.040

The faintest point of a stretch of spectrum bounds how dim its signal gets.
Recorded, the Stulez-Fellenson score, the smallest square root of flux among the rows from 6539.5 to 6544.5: 1.94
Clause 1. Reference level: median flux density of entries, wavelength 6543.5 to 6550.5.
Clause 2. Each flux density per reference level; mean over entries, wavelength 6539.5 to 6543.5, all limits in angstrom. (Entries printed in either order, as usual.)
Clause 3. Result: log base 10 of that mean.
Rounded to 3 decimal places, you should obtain 0.021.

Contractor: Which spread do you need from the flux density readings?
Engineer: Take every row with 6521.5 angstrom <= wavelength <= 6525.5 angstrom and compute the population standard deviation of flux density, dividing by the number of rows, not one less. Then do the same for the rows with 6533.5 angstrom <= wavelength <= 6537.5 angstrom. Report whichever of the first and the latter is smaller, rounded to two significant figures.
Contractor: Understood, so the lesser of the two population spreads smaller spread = 0.012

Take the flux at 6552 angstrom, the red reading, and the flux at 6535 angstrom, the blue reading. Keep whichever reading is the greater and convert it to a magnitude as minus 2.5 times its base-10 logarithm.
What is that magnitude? -1.41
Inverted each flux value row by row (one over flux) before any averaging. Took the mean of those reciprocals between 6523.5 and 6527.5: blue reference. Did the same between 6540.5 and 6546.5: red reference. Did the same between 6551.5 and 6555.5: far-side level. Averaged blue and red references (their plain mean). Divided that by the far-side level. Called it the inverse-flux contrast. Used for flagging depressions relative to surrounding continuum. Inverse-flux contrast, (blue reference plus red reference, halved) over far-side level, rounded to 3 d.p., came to 0.949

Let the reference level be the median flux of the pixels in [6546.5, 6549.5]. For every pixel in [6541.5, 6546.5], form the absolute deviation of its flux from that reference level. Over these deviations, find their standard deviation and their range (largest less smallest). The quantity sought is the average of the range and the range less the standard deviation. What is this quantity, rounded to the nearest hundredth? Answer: 0.12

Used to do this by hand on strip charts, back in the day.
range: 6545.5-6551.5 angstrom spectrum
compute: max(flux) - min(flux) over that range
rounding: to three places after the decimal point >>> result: 0.090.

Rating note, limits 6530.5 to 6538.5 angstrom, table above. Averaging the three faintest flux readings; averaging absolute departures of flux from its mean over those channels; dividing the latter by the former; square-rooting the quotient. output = 0.12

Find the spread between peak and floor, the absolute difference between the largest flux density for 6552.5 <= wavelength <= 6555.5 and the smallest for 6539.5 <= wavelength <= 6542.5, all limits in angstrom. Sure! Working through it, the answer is 0.19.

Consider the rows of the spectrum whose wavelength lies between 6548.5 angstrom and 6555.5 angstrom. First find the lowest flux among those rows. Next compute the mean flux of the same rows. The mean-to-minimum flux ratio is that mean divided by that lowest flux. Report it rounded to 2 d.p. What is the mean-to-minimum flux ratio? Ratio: 1.01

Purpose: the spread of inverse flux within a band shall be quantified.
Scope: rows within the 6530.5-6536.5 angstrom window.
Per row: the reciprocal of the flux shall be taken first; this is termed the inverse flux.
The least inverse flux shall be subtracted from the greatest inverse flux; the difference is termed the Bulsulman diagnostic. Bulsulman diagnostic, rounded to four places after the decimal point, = 0.0082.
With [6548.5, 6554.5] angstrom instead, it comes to 0.0031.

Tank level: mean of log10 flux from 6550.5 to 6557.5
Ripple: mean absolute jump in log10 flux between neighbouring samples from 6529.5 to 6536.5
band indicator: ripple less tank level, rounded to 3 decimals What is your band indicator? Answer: -0.551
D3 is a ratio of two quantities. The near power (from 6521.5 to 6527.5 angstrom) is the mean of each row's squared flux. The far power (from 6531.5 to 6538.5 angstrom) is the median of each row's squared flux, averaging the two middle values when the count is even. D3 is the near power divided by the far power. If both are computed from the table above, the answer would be 1.10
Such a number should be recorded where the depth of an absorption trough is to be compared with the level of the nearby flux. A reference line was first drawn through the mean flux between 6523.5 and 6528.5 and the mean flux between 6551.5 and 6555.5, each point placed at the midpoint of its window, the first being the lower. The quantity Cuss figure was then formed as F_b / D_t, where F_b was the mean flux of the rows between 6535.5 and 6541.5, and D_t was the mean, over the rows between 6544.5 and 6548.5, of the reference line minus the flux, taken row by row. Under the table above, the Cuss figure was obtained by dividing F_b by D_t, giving 415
